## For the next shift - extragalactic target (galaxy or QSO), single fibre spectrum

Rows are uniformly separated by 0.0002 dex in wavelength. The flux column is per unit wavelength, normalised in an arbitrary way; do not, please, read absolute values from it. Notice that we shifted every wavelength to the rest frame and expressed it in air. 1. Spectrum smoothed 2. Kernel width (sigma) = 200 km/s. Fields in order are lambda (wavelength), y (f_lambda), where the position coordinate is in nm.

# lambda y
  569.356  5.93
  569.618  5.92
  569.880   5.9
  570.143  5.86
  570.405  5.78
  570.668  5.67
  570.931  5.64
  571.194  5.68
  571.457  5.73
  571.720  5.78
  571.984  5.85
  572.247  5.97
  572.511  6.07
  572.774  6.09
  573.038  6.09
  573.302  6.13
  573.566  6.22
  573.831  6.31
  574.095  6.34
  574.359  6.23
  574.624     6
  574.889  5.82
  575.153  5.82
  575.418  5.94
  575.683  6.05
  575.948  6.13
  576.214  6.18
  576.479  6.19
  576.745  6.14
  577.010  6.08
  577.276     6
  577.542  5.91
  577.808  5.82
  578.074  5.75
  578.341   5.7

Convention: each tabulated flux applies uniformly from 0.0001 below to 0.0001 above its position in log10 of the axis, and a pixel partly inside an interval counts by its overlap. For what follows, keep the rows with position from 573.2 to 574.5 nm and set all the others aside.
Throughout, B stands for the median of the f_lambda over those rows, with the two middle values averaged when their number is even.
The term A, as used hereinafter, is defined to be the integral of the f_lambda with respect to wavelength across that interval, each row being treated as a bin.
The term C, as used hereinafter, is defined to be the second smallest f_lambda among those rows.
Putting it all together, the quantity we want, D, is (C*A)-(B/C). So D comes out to 49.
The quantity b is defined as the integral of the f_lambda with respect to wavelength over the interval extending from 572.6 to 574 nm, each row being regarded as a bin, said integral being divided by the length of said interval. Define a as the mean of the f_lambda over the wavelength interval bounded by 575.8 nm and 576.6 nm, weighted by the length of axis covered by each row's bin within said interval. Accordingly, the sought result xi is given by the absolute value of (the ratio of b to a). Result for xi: 1.00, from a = 6.16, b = 6.17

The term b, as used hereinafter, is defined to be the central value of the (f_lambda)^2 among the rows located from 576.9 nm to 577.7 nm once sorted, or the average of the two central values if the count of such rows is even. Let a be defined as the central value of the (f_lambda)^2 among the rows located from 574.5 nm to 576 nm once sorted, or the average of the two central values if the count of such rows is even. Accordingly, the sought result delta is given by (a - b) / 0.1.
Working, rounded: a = 35.6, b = 36.0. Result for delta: -4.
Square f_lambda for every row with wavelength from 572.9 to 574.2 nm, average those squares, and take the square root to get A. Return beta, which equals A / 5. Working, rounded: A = 6.22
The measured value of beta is 1.24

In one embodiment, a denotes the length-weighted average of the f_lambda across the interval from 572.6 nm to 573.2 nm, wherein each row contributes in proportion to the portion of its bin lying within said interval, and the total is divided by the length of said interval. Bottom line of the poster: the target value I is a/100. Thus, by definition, 0.061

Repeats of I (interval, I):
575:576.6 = 0.061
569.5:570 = 0.059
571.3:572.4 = 0.058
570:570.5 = 0.058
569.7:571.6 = 0.058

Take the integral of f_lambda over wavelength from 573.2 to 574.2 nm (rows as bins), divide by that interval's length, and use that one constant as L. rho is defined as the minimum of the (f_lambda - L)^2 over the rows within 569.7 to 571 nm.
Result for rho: 0.12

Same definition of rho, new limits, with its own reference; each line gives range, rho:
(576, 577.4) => 0.00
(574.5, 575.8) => 0.04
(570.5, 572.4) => 0.08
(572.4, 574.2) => 0.00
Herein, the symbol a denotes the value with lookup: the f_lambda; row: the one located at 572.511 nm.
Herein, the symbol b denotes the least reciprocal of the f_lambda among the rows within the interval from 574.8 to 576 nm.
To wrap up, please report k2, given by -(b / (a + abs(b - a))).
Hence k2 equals -0.0136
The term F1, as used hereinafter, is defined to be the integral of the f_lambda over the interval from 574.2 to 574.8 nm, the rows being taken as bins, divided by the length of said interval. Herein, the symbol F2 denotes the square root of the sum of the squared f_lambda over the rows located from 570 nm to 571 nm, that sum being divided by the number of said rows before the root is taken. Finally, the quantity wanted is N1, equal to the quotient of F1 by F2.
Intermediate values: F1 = 6.10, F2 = 5.74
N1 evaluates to 1.06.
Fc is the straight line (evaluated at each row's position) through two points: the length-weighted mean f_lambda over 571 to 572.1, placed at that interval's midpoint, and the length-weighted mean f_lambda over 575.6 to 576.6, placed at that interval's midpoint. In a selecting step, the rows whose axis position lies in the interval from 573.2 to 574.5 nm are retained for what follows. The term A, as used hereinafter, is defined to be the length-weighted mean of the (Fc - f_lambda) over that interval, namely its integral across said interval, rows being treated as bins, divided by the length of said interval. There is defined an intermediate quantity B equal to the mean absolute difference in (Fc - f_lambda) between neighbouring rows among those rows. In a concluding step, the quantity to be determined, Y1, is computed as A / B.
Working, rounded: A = -0.30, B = 0.069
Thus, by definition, -4.4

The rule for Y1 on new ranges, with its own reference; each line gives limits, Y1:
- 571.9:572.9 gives -3.0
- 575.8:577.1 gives 0.5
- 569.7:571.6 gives -1.3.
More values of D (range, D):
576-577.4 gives 51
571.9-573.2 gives 46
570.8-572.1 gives 41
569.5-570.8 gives 43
